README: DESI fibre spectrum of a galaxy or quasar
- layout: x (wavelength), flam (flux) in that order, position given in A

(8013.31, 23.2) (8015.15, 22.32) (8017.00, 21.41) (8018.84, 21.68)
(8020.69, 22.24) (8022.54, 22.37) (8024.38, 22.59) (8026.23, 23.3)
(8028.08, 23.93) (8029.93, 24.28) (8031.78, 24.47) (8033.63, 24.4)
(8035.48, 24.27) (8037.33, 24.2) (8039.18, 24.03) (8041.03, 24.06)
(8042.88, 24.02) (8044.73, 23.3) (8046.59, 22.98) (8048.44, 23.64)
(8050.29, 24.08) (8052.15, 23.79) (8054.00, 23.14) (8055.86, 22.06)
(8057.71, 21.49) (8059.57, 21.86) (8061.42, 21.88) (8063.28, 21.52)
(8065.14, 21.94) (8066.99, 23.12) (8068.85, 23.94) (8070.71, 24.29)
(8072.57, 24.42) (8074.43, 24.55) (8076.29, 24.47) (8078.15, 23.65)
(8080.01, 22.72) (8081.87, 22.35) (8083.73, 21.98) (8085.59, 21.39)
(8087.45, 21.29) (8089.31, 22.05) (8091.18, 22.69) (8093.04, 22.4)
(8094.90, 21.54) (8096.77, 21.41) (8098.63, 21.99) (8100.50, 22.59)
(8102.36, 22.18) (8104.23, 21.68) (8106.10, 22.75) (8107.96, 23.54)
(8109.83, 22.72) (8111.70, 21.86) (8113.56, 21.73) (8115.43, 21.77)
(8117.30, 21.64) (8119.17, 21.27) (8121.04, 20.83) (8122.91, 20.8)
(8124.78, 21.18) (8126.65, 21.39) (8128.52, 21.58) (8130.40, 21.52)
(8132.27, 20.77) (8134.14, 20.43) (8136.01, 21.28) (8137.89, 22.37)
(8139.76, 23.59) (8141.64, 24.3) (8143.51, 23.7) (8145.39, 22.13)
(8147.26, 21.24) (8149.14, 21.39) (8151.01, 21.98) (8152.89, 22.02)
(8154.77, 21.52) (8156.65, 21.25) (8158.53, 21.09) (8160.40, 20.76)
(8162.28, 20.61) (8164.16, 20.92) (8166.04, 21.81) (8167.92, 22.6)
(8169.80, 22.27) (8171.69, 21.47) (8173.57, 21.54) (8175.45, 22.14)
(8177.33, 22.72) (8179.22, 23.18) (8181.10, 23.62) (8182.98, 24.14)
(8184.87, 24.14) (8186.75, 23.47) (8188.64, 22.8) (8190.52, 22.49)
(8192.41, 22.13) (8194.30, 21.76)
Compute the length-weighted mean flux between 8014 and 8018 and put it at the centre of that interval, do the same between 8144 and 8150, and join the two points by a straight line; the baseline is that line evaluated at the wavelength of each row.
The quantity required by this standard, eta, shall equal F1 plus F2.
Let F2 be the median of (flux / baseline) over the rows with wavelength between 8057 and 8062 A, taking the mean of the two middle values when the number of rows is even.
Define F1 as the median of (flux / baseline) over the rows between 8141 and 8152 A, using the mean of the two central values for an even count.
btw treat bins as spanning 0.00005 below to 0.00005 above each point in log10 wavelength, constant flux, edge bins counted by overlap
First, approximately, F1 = 1.01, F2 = 1.00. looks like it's 2.01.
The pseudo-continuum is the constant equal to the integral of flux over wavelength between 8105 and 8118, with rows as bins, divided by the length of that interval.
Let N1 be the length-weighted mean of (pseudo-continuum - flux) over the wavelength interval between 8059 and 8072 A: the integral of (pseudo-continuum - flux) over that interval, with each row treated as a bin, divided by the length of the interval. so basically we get -0.4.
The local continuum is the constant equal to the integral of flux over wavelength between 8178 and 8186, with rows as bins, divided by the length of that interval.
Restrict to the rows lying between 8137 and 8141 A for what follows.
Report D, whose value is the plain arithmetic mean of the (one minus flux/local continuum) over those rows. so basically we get 0.03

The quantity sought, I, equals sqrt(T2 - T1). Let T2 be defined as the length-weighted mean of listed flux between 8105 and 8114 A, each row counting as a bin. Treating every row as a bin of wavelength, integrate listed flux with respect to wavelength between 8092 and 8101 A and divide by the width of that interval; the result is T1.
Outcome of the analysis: 0.8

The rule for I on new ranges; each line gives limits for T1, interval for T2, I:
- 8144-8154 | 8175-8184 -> 1.2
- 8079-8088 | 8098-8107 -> 0.5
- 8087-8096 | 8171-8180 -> 0.4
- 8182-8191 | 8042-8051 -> 0.4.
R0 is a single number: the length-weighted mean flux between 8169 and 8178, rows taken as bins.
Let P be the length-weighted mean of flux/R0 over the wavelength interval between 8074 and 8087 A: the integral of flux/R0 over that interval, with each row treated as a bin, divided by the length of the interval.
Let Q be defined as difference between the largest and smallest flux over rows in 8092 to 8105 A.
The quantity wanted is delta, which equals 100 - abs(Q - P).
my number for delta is 99.9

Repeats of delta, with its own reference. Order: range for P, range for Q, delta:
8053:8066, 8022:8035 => 98.9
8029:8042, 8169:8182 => 99.0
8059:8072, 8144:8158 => 99.9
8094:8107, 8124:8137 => 99.9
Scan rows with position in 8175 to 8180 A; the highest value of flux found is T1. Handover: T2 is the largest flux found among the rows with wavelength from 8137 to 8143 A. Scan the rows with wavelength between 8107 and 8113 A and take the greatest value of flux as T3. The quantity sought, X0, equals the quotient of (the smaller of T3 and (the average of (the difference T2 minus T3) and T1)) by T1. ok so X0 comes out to 0.516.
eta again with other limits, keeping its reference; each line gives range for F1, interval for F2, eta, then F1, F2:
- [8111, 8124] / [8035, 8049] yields 2.09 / 0.99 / 1.10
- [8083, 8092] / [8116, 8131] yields 1.99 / 1.01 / 0.98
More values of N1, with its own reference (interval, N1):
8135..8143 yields -0.6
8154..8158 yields 0.9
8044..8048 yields -0.9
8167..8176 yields 0.3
